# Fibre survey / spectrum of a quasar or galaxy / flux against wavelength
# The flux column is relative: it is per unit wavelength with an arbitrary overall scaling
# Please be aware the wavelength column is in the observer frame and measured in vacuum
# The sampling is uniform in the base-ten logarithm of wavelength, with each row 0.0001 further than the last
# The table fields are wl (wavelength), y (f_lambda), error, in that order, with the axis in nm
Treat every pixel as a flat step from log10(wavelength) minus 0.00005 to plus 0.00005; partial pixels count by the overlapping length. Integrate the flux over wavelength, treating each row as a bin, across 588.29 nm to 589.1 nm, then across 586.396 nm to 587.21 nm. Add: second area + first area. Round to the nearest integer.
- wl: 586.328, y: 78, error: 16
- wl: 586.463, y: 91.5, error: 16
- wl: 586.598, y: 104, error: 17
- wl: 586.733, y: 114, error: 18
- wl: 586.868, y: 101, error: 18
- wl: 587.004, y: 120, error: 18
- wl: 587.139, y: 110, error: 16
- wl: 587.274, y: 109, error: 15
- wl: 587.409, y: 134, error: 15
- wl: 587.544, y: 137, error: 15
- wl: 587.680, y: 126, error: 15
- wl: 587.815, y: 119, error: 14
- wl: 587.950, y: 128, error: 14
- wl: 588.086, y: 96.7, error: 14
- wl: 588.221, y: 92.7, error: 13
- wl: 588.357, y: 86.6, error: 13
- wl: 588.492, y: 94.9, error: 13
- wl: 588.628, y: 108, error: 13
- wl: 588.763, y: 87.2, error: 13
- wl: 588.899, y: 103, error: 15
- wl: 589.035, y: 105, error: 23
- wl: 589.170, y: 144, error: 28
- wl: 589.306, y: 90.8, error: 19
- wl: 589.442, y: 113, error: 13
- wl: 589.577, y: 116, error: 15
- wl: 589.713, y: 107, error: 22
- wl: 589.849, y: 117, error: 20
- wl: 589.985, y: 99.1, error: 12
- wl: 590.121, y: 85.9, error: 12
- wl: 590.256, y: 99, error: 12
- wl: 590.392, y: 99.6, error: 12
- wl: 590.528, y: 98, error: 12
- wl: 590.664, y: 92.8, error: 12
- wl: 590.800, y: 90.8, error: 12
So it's 166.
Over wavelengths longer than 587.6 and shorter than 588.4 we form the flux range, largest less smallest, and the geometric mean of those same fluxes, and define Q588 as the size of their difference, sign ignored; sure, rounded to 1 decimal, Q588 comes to 65.5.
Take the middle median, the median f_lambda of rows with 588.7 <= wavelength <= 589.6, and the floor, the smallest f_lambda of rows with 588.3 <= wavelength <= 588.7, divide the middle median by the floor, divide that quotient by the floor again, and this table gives 0.0140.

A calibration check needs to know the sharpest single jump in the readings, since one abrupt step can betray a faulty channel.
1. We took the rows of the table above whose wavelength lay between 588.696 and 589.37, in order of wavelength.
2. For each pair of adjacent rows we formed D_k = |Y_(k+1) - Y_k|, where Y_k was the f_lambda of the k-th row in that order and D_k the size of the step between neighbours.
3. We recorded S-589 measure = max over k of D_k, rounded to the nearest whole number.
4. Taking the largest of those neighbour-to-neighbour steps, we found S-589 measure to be 53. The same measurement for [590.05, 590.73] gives 13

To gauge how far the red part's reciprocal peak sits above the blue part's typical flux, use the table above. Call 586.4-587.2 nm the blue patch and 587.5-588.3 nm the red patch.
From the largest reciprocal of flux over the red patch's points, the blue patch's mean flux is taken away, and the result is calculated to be -107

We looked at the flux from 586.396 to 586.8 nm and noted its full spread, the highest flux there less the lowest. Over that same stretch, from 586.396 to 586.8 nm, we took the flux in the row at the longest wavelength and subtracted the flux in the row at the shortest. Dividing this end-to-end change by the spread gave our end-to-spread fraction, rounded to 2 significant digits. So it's 1.0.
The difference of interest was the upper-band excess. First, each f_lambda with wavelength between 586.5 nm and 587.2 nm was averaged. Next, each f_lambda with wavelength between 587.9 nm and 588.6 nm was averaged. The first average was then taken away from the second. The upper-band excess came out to -10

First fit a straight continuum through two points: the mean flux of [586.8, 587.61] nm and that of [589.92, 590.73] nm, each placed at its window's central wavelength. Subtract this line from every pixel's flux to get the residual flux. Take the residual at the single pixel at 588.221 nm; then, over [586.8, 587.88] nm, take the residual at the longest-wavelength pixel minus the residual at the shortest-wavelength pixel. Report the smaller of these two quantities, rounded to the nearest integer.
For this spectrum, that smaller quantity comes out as -18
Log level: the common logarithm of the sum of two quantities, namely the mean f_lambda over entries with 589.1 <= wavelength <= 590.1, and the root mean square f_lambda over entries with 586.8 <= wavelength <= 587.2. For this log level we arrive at 2.35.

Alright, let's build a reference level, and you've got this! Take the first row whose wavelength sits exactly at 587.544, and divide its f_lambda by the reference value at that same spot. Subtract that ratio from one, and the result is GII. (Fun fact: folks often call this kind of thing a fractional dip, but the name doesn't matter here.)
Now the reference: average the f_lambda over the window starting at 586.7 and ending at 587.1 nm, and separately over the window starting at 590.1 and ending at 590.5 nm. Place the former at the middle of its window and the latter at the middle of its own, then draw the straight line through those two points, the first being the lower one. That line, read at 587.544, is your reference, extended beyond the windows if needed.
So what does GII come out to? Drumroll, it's -0.3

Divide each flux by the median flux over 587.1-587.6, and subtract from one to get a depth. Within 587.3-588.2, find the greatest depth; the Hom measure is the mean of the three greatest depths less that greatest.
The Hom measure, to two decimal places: -0.14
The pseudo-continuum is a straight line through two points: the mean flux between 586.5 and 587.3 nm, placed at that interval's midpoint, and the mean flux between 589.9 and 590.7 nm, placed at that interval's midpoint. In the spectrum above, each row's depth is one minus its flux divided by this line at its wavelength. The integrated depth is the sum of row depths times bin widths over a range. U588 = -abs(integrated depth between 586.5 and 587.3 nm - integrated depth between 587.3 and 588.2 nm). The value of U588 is -0.13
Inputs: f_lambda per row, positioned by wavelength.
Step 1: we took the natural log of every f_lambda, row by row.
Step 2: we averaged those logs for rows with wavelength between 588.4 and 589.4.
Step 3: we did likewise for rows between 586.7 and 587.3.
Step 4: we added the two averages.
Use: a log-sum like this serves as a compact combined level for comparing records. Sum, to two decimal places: 9.34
